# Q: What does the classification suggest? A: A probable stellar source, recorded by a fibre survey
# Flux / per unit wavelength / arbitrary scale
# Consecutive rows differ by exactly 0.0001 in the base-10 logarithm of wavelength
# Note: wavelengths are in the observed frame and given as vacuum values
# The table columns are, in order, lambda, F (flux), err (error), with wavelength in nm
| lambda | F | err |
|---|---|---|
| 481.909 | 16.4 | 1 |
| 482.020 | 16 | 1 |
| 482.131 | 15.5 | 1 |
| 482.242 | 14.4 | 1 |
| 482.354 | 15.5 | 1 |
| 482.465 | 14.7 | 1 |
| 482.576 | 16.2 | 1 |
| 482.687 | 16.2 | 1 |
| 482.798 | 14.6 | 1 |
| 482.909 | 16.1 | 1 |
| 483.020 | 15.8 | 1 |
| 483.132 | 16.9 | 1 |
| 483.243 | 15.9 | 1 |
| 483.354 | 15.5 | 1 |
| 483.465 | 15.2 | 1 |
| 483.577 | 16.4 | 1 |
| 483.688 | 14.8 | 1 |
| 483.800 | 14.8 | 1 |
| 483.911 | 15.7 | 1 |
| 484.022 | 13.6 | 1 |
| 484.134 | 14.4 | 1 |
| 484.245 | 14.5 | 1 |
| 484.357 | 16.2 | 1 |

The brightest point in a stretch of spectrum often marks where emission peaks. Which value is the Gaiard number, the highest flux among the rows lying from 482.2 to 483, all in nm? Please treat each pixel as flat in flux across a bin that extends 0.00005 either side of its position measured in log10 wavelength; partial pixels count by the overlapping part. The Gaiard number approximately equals 16.2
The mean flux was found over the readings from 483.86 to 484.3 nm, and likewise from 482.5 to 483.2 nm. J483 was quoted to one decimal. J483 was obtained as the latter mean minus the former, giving 1.4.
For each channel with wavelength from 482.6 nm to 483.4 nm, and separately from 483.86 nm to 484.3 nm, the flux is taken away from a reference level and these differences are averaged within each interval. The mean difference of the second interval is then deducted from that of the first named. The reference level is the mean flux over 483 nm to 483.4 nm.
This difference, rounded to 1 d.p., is -1.3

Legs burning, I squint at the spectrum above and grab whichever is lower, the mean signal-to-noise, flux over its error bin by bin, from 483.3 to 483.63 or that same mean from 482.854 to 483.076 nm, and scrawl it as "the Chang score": 15.7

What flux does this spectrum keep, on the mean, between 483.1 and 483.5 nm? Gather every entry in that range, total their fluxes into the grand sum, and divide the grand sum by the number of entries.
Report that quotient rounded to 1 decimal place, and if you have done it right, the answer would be 15.9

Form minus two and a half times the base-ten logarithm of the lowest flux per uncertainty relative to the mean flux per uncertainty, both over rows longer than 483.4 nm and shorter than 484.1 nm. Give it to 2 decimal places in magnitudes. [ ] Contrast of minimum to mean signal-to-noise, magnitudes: 0.11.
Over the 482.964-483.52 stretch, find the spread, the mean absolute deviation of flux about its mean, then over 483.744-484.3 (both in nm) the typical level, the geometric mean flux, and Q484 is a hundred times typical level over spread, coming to 3376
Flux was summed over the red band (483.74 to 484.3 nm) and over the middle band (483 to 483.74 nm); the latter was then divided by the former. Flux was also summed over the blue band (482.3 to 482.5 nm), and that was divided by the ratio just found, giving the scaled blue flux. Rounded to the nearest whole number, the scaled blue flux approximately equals 20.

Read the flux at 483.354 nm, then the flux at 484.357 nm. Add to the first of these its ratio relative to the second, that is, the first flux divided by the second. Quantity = 16.5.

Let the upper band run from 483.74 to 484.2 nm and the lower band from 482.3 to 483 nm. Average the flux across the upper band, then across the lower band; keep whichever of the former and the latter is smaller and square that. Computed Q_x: 214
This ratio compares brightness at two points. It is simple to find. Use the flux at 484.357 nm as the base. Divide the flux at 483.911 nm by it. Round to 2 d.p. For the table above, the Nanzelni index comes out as 0.97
